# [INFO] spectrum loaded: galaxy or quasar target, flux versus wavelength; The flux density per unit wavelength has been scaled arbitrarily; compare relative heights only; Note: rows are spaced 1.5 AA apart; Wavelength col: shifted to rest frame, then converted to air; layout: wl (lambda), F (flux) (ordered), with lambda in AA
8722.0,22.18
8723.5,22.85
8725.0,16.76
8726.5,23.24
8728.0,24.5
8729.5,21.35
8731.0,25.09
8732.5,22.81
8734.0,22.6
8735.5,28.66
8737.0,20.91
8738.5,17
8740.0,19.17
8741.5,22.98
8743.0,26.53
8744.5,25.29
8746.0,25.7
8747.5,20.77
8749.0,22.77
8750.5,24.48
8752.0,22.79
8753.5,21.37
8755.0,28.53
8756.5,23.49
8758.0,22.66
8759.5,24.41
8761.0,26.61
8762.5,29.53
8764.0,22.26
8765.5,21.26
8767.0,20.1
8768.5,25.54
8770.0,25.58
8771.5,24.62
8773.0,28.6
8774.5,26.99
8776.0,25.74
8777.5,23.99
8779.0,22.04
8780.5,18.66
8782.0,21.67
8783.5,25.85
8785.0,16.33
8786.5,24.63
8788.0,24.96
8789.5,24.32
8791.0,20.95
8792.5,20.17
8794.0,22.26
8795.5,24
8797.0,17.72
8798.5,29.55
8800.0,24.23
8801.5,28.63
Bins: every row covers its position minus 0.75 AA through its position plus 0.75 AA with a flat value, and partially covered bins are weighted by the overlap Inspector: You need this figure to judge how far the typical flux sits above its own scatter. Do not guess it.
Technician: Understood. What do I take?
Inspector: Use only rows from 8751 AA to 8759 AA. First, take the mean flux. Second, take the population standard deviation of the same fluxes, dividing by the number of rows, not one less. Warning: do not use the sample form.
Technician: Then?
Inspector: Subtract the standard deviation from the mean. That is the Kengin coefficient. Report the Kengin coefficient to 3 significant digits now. 21.3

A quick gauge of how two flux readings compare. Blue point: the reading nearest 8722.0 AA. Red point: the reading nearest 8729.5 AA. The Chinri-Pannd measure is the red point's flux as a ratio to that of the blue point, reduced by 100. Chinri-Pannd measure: -99.0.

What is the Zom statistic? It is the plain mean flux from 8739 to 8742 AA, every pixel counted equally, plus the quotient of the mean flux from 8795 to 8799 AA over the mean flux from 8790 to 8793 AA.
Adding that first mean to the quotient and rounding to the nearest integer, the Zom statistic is 22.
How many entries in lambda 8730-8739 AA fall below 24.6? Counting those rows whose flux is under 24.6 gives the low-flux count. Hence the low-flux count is 4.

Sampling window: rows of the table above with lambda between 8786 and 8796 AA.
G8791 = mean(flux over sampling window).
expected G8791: 23.0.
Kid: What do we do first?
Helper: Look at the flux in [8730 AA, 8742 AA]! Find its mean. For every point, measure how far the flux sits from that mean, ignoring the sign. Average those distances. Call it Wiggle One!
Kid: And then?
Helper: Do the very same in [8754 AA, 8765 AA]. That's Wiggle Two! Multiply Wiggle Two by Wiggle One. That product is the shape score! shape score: 6.2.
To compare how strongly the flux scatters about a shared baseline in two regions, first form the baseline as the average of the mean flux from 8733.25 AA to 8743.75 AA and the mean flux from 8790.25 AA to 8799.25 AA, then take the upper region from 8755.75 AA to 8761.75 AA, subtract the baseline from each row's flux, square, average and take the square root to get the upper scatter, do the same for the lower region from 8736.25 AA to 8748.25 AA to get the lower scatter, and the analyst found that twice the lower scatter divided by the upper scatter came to 2.74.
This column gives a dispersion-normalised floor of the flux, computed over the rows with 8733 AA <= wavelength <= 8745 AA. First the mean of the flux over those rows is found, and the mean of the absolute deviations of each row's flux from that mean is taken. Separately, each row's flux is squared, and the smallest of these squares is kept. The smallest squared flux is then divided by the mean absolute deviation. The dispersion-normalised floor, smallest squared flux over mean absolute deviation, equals 97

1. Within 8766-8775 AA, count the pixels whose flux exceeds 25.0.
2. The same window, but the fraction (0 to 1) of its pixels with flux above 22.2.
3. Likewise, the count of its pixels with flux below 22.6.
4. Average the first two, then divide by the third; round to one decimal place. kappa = 2.4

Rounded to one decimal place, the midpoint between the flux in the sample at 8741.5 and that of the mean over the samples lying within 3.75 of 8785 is 22.8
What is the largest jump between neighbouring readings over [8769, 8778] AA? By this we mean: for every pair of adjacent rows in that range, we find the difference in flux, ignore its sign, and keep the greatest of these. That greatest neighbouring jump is 4.0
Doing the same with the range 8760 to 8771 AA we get 7.3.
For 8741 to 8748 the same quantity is 4.9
